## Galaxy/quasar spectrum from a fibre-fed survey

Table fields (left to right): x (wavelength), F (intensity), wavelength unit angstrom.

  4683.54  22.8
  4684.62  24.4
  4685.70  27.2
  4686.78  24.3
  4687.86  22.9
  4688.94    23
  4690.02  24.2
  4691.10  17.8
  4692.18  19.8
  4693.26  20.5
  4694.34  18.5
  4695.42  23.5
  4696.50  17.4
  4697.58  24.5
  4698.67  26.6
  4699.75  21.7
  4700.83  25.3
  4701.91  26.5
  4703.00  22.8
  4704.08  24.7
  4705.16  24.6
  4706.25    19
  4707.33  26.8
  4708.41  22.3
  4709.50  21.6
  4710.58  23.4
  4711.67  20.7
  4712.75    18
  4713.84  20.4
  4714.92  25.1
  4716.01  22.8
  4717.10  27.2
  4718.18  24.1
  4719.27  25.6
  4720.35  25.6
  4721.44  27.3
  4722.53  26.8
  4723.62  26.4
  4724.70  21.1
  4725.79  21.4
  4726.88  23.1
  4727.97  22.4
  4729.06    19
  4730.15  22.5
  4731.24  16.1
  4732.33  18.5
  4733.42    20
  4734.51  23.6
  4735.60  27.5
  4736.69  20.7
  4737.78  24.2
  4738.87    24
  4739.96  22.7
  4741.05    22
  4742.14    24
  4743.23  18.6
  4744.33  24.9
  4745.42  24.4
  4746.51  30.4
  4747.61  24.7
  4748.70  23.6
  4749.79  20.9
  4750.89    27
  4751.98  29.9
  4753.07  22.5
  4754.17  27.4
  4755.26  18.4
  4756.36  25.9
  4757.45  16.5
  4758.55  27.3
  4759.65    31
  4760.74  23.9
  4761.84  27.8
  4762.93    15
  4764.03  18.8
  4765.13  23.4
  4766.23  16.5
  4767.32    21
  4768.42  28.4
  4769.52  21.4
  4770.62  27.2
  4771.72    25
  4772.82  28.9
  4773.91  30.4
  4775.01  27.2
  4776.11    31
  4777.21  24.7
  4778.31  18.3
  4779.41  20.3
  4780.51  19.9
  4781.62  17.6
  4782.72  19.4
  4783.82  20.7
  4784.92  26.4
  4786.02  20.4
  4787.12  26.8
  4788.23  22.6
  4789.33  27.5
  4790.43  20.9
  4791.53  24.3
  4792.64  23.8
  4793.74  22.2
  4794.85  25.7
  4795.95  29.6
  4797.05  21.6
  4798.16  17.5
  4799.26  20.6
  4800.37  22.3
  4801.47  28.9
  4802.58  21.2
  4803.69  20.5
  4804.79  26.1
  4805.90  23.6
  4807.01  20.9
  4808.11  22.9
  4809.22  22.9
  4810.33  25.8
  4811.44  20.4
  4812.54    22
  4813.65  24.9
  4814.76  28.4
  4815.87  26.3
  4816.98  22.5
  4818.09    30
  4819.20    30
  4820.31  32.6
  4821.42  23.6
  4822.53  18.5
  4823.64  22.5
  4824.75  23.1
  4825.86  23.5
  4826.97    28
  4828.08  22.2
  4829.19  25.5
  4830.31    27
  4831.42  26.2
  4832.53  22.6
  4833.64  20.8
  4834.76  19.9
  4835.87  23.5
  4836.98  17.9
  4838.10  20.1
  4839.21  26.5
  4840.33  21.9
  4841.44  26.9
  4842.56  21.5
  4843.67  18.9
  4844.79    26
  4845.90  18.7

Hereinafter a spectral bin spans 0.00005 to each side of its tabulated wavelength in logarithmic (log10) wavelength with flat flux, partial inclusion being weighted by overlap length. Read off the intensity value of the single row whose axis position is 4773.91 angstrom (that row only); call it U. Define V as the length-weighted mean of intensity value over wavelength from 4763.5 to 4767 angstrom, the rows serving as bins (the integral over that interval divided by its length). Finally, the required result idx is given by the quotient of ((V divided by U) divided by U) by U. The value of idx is 0.0007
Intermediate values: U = 30.4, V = 19.7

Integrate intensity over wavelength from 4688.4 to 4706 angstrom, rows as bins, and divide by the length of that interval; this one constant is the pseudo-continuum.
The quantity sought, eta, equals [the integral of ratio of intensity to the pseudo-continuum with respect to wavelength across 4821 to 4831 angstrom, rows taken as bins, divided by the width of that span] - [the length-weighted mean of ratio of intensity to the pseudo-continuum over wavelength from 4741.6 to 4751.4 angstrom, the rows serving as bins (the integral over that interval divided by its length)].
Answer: -0.02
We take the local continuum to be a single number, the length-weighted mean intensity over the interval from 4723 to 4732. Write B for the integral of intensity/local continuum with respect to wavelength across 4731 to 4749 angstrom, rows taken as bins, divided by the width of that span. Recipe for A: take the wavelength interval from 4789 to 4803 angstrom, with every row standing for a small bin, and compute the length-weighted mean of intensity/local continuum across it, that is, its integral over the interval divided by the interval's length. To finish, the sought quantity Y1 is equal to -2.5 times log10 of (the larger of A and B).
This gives -0.10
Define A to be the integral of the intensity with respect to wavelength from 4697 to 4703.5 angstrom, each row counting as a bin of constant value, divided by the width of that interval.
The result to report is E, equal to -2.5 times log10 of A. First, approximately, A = 24.5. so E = -3.47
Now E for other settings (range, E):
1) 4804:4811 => -3.43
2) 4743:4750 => -3.46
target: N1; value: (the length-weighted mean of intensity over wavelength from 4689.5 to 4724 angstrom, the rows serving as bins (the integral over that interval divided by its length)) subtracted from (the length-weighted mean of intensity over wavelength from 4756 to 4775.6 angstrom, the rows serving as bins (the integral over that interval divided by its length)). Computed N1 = 1.0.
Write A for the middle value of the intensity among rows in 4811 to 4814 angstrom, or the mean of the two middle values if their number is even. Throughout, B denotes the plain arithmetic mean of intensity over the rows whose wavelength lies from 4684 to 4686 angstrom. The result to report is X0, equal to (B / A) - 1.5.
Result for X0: -0.33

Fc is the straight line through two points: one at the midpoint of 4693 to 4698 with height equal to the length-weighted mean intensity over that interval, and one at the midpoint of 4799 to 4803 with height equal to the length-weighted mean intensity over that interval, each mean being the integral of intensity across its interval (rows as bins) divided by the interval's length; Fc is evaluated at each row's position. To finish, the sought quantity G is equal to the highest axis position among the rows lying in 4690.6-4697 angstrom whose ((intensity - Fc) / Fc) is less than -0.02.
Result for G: 4696.50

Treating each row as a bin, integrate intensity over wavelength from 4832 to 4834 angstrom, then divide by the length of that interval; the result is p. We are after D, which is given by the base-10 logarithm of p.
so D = 1.34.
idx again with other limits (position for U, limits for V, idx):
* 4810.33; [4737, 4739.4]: 0.0014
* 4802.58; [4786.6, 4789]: 0.0026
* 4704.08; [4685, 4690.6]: 0.0016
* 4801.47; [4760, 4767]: 0.0009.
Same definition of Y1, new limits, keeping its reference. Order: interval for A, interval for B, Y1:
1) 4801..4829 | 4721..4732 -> -0.14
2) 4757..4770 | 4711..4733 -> -0.06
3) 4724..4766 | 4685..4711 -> -0.07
